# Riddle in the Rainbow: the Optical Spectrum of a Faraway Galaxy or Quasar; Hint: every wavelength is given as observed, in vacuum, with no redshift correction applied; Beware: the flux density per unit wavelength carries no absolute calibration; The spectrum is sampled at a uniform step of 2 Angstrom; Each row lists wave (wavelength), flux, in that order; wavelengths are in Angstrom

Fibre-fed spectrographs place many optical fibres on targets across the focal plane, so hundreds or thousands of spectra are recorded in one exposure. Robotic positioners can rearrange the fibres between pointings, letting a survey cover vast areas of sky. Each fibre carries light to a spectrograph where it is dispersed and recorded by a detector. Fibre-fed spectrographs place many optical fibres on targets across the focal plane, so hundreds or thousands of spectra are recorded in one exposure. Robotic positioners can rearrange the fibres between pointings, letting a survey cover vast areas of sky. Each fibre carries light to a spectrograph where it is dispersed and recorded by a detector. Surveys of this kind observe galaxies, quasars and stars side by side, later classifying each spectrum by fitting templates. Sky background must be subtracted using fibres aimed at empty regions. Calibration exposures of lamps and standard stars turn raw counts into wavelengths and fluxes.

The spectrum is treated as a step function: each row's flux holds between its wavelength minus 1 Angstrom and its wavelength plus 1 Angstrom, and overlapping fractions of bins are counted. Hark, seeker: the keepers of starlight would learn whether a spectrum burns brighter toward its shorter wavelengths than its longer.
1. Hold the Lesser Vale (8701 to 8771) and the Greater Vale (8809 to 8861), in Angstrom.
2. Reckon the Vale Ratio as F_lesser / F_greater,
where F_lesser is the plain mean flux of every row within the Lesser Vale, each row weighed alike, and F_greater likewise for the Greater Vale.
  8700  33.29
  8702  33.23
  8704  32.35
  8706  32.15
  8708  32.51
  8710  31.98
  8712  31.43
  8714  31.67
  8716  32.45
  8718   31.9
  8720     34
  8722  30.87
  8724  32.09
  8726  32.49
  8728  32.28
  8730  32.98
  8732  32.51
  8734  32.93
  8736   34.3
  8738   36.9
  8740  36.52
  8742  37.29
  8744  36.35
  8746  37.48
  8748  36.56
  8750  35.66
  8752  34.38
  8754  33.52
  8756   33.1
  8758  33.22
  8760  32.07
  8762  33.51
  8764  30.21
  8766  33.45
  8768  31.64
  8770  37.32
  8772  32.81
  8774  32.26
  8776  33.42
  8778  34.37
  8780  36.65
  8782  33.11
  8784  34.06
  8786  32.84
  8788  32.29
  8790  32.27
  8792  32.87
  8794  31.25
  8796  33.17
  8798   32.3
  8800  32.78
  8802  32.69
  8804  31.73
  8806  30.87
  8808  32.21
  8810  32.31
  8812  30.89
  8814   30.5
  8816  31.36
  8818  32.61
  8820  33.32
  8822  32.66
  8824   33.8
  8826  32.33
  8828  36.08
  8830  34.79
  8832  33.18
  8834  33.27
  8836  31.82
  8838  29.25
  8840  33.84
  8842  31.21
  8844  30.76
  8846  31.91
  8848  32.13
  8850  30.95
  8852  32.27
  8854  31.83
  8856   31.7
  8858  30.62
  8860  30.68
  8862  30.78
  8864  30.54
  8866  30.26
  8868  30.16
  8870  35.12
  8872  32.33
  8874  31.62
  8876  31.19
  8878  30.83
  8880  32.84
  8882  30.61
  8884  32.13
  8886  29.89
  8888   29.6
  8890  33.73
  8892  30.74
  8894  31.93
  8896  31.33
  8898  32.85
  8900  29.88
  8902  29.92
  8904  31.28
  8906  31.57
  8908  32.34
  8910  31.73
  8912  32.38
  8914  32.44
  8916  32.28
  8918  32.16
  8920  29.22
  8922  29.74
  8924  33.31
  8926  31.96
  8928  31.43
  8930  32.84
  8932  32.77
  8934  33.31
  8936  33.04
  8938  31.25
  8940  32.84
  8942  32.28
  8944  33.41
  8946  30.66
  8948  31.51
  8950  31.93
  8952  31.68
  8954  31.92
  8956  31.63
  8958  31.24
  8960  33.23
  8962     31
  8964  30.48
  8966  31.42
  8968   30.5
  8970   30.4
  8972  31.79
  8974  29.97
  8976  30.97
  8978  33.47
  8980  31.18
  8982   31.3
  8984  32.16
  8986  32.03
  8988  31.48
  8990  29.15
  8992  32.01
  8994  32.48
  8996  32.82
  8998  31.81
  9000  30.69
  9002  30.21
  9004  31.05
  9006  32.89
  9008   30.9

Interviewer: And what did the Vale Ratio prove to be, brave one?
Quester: 1.04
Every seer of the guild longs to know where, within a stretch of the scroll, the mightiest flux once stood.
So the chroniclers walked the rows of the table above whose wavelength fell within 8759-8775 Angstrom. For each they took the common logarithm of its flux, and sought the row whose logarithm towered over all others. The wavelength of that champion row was 8770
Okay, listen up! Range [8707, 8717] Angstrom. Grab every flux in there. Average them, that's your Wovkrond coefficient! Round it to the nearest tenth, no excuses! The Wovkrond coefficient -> 32.0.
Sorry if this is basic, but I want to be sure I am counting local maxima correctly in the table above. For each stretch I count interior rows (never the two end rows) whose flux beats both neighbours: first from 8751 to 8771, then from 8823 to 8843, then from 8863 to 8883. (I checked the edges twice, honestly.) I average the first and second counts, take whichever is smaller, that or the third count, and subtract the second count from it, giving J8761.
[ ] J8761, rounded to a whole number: -1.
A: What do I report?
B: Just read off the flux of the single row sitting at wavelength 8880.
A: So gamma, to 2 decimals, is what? 32.84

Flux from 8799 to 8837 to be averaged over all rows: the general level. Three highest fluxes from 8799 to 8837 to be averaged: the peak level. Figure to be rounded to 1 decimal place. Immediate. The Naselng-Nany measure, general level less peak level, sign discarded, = 2.3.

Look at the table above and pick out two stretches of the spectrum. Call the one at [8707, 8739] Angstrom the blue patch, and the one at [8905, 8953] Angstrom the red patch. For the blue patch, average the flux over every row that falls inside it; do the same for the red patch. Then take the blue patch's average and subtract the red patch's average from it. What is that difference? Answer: 0.7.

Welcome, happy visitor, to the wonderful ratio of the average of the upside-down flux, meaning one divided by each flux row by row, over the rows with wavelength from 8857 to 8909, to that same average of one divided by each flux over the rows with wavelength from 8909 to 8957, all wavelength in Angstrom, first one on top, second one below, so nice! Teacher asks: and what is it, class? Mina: 1.02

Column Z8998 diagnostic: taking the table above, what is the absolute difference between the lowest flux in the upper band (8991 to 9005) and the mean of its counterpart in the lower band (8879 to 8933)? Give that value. 1.4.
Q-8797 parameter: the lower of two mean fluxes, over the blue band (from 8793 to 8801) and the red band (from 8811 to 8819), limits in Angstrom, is 31.3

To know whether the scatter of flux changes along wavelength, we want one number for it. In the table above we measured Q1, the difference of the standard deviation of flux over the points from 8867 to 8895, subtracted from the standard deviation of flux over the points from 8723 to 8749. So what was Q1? 0.6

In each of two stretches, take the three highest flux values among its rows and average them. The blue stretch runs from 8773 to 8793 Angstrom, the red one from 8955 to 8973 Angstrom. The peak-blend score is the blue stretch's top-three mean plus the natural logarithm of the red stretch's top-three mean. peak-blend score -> 38.5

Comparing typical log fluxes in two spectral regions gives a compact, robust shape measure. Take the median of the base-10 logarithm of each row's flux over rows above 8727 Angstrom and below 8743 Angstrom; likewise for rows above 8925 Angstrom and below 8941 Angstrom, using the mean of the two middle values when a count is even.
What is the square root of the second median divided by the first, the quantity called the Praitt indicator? 1.00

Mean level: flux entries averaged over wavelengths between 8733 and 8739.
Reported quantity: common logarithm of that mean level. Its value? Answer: 1.54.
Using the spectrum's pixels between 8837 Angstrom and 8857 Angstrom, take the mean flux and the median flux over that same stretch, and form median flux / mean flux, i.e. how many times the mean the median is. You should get 1.01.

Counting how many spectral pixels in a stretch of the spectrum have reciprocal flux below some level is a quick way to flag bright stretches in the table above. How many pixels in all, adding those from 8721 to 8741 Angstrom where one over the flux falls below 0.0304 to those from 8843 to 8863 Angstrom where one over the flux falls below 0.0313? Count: 7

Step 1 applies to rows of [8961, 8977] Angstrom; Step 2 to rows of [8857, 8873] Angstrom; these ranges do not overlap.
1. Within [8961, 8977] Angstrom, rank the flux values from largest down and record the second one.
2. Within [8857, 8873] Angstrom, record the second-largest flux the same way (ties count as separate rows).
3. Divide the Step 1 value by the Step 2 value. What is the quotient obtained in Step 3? 0.972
